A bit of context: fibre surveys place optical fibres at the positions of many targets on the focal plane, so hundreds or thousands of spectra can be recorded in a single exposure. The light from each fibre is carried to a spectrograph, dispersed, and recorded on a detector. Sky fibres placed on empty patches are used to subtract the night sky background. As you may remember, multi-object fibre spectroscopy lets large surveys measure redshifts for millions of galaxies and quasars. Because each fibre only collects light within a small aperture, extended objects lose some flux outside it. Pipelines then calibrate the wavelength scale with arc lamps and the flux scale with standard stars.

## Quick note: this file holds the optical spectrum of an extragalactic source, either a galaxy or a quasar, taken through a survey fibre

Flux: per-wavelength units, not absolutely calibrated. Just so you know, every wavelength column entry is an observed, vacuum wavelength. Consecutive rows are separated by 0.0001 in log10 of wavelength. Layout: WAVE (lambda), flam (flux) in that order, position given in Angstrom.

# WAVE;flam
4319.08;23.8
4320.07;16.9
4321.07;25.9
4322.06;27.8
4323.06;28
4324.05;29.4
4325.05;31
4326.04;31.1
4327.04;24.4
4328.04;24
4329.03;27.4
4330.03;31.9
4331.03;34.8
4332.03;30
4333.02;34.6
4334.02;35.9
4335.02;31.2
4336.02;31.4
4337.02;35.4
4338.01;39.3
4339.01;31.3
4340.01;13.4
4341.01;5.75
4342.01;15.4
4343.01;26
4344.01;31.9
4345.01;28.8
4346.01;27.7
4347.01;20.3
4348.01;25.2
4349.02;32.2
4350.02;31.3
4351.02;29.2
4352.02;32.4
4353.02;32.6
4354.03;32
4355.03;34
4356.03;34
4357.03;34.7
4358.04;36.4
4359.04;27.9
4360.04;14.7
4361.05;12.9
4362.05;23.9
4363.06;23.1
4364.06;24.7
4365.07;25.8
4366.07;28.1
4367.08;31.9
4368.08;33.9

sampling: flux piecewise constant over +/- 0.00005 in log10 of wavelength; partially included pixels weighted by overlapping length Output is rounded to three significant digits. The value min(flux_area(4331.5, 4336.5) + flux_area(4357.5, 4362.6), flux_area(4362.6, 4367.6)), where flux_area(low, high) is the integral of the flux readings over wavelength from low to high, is 134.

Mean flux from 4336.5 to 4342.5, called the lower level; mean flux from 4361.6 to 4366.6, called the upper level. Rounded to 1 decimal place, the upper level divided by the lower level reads 1.1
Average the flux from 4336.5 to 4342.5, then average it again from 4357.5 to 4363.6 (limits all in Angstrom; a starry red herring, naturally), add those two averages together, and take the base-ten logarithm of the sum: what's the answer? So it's 1.67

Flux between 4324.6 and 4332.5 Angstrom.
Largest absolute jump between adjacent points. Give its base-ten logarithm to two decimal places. 0.83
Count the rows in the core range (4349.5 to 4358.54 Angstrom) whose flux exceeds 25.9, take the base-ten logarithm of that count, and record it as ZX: 0.95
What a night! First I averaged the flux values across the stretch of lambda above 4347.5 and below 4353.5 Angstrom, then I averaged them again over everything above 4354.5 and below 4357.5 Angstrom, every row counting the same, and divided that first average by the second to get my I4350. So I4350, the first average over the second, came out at 0.89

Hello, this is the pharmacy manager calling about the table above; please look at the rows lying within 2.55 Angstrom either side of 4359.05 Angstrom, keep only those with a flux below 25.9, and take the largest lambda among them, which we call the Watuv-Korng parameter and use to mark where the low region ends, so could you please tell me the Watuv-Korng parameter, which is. 4361.05 Angstrom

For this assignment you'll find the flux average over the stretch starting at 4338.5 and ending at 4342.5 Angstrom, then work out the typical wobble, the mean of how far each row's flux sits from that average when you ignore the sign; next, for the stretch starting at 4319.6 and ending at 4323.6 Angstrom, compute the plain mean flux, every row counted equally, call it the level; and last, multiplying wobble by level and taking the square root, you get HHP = 14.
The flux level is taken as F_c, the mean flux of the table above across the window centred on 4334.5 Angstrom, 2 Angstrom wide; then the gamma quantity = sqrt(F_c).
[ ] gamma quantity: 5.79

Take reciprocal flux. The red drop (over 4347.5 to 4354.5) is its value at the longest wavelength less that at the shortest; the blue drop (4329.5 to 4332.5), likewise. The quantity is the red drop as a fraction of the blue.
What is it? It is -4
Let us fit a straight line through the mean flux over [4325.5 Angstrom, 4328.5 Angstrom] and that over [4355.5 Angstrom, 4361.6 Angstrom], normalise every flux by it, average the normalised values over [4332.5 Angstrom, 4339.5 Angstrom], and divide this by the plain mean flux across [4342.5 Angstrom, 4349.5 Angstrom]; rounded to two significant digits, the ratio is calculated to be 0.047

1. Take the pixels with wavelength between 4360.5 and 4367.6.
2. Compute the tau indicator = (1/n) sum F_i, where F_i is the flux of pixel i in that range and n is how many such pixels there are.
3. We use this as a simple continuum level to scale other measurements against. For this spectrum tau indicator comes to 24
